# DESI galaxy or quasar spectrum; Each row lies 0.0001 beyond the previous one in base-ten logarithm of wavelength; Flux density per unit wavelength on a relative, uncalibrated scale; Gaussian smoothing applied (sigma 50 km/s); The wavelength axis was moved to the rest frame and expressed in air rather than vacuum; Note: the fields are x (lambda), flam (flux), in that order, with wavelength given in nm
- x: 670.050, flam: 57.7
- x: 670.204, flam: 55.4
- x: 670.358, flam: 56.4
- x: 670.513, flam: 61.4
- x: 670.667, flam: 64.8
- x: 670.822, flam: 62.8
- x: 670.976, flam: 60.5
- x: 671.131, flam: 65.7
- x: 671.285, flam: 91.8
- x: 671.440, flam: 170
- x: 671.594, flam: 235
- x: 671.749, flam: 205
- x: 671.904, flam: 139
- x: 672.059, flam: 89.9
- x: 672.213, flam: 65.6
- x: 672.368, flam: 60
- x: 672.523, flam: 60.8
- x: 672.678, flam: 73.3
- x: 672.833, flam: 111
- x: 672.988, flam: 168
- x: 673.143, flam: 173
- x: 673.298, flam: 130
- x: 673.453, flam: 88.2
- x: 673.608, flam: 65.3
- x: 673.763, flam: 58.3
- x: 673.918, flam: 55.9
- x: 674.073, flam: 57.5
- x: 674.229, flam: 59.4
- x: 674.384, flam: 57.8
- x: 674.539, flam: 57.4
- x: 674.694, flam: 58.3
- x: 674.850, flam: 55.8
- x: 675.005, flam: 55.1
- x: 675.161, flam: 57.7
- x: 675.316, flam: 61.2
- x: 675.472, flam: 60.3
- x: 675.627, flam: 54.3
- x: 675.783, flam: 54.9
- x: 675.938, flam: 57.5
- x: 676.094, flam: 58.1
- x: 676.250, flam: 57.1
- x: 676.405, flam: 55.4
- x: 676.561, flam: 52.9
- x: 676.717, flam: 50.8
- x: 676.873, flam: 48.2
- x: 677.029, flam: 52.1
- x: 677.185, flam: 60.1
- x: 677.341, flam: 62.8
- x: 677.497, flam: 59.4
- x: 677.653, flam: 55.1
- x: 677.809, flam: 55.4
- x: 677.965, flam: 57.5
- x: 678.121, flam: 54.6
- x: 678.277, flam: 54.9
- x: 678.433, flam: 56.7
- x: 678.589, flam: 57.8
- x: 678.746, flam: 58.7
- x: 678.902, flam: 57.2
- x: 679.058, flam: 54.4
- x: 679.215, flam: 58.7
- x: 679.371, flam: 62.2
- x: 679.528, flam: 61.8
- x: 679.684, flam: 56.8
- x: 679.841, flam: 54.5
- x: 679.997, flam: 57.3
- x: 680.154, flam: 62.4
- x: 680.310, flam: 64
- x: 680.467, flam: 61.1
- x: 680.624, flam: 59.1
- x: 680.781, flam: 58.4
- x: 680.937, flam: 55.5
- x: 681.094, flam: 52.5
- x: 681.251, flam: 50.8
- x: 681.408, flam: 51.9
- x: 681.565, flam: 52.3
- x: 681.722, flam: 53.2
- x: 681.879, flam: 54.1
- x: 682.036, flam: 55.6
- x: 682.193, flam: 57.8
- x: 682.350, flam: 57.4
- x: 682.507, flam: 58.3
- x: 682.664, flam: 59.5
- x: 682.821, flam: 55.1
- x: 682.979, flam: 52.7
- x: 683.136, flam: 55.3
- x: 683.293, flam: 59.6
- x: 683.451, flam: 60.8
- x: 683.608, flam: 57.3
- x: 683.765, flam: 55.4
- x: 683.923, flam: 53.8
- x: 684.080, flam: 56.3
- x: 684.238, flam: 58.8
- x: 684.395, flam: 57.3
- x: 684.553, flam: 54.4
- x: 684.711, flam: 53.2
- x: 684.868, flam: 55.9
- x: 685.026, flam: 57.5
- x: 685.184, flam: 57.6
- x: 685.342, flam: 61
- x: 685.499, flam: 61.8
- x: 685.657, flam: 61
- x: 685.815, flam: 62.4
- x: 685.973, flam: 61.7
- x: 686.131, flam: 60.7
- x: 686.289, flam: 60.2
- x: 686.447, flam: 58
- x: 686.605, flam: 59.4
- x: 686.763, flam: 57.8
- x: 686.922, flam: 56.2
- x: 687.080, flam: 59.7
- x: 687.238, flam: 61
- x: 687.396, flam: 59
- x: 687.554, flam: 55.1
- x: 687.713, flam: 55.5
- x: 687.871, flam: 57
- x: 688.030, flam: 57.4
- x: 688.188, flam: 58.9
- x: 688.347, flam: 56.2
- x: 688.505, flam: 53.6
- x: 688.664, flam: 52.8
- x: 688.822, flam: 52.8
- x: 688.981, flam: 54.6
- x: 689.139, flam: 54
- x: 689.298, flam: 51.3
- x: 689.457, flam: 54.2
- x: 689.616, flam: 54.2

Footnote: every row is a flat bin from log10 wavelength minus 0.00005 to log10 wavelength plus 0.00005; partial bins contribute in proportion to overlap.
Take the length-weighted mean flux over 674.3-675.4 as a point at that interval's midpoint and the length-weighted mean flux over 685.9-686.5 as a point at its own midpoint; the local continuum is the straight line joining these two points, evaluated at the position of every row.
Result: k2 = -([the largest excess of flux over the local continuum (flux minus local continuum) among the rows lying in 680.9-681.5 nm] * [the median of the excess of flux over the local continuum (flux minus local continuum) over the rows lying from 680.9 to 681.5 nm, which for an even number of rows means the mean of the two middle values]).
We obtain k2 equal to -24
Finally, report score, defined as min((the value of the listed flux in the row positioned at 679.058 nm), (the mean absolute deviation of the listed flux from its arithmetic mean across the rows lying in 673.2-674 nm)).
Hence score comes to 23.6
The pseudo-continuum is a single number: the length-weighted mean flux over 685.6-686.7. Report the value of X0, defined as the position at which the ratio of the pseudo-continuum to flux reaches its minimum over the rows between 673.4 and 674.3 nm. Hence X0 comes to 673.453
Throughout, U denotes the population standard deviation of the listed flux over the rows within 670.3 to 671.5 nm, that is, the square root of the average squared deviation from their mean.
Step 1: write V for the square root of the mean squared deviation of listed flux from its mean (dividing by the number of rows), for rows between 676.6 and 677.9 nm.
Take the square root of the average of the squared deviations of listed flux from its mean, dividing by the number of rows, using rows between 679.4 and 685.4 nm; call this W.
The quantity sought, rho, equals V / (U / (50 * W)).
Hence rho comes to 21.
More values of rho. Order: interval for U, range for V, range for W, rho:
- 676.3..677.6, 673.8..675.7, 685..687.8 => 45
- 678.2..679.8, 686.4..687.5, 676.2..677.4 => 135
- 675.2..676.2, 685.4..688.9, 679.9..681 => 155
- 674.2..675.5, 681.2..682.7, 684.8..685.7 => 172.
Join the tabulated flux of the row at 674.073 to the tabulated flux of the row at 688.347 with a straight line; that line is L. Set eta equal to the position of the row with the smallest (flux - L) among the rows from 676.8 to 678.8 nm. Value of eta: 676.873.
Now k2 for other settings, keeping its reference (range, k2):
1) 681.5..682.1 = -21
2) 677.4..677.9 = 3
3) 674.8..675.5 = 0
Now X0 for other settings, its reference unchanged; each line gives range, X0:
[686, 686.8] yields 686.131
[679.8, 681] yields 680.310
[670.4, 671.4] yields 671.285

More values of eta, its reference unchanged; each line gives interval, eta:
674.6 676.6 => 676.561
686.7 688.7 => 688.664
